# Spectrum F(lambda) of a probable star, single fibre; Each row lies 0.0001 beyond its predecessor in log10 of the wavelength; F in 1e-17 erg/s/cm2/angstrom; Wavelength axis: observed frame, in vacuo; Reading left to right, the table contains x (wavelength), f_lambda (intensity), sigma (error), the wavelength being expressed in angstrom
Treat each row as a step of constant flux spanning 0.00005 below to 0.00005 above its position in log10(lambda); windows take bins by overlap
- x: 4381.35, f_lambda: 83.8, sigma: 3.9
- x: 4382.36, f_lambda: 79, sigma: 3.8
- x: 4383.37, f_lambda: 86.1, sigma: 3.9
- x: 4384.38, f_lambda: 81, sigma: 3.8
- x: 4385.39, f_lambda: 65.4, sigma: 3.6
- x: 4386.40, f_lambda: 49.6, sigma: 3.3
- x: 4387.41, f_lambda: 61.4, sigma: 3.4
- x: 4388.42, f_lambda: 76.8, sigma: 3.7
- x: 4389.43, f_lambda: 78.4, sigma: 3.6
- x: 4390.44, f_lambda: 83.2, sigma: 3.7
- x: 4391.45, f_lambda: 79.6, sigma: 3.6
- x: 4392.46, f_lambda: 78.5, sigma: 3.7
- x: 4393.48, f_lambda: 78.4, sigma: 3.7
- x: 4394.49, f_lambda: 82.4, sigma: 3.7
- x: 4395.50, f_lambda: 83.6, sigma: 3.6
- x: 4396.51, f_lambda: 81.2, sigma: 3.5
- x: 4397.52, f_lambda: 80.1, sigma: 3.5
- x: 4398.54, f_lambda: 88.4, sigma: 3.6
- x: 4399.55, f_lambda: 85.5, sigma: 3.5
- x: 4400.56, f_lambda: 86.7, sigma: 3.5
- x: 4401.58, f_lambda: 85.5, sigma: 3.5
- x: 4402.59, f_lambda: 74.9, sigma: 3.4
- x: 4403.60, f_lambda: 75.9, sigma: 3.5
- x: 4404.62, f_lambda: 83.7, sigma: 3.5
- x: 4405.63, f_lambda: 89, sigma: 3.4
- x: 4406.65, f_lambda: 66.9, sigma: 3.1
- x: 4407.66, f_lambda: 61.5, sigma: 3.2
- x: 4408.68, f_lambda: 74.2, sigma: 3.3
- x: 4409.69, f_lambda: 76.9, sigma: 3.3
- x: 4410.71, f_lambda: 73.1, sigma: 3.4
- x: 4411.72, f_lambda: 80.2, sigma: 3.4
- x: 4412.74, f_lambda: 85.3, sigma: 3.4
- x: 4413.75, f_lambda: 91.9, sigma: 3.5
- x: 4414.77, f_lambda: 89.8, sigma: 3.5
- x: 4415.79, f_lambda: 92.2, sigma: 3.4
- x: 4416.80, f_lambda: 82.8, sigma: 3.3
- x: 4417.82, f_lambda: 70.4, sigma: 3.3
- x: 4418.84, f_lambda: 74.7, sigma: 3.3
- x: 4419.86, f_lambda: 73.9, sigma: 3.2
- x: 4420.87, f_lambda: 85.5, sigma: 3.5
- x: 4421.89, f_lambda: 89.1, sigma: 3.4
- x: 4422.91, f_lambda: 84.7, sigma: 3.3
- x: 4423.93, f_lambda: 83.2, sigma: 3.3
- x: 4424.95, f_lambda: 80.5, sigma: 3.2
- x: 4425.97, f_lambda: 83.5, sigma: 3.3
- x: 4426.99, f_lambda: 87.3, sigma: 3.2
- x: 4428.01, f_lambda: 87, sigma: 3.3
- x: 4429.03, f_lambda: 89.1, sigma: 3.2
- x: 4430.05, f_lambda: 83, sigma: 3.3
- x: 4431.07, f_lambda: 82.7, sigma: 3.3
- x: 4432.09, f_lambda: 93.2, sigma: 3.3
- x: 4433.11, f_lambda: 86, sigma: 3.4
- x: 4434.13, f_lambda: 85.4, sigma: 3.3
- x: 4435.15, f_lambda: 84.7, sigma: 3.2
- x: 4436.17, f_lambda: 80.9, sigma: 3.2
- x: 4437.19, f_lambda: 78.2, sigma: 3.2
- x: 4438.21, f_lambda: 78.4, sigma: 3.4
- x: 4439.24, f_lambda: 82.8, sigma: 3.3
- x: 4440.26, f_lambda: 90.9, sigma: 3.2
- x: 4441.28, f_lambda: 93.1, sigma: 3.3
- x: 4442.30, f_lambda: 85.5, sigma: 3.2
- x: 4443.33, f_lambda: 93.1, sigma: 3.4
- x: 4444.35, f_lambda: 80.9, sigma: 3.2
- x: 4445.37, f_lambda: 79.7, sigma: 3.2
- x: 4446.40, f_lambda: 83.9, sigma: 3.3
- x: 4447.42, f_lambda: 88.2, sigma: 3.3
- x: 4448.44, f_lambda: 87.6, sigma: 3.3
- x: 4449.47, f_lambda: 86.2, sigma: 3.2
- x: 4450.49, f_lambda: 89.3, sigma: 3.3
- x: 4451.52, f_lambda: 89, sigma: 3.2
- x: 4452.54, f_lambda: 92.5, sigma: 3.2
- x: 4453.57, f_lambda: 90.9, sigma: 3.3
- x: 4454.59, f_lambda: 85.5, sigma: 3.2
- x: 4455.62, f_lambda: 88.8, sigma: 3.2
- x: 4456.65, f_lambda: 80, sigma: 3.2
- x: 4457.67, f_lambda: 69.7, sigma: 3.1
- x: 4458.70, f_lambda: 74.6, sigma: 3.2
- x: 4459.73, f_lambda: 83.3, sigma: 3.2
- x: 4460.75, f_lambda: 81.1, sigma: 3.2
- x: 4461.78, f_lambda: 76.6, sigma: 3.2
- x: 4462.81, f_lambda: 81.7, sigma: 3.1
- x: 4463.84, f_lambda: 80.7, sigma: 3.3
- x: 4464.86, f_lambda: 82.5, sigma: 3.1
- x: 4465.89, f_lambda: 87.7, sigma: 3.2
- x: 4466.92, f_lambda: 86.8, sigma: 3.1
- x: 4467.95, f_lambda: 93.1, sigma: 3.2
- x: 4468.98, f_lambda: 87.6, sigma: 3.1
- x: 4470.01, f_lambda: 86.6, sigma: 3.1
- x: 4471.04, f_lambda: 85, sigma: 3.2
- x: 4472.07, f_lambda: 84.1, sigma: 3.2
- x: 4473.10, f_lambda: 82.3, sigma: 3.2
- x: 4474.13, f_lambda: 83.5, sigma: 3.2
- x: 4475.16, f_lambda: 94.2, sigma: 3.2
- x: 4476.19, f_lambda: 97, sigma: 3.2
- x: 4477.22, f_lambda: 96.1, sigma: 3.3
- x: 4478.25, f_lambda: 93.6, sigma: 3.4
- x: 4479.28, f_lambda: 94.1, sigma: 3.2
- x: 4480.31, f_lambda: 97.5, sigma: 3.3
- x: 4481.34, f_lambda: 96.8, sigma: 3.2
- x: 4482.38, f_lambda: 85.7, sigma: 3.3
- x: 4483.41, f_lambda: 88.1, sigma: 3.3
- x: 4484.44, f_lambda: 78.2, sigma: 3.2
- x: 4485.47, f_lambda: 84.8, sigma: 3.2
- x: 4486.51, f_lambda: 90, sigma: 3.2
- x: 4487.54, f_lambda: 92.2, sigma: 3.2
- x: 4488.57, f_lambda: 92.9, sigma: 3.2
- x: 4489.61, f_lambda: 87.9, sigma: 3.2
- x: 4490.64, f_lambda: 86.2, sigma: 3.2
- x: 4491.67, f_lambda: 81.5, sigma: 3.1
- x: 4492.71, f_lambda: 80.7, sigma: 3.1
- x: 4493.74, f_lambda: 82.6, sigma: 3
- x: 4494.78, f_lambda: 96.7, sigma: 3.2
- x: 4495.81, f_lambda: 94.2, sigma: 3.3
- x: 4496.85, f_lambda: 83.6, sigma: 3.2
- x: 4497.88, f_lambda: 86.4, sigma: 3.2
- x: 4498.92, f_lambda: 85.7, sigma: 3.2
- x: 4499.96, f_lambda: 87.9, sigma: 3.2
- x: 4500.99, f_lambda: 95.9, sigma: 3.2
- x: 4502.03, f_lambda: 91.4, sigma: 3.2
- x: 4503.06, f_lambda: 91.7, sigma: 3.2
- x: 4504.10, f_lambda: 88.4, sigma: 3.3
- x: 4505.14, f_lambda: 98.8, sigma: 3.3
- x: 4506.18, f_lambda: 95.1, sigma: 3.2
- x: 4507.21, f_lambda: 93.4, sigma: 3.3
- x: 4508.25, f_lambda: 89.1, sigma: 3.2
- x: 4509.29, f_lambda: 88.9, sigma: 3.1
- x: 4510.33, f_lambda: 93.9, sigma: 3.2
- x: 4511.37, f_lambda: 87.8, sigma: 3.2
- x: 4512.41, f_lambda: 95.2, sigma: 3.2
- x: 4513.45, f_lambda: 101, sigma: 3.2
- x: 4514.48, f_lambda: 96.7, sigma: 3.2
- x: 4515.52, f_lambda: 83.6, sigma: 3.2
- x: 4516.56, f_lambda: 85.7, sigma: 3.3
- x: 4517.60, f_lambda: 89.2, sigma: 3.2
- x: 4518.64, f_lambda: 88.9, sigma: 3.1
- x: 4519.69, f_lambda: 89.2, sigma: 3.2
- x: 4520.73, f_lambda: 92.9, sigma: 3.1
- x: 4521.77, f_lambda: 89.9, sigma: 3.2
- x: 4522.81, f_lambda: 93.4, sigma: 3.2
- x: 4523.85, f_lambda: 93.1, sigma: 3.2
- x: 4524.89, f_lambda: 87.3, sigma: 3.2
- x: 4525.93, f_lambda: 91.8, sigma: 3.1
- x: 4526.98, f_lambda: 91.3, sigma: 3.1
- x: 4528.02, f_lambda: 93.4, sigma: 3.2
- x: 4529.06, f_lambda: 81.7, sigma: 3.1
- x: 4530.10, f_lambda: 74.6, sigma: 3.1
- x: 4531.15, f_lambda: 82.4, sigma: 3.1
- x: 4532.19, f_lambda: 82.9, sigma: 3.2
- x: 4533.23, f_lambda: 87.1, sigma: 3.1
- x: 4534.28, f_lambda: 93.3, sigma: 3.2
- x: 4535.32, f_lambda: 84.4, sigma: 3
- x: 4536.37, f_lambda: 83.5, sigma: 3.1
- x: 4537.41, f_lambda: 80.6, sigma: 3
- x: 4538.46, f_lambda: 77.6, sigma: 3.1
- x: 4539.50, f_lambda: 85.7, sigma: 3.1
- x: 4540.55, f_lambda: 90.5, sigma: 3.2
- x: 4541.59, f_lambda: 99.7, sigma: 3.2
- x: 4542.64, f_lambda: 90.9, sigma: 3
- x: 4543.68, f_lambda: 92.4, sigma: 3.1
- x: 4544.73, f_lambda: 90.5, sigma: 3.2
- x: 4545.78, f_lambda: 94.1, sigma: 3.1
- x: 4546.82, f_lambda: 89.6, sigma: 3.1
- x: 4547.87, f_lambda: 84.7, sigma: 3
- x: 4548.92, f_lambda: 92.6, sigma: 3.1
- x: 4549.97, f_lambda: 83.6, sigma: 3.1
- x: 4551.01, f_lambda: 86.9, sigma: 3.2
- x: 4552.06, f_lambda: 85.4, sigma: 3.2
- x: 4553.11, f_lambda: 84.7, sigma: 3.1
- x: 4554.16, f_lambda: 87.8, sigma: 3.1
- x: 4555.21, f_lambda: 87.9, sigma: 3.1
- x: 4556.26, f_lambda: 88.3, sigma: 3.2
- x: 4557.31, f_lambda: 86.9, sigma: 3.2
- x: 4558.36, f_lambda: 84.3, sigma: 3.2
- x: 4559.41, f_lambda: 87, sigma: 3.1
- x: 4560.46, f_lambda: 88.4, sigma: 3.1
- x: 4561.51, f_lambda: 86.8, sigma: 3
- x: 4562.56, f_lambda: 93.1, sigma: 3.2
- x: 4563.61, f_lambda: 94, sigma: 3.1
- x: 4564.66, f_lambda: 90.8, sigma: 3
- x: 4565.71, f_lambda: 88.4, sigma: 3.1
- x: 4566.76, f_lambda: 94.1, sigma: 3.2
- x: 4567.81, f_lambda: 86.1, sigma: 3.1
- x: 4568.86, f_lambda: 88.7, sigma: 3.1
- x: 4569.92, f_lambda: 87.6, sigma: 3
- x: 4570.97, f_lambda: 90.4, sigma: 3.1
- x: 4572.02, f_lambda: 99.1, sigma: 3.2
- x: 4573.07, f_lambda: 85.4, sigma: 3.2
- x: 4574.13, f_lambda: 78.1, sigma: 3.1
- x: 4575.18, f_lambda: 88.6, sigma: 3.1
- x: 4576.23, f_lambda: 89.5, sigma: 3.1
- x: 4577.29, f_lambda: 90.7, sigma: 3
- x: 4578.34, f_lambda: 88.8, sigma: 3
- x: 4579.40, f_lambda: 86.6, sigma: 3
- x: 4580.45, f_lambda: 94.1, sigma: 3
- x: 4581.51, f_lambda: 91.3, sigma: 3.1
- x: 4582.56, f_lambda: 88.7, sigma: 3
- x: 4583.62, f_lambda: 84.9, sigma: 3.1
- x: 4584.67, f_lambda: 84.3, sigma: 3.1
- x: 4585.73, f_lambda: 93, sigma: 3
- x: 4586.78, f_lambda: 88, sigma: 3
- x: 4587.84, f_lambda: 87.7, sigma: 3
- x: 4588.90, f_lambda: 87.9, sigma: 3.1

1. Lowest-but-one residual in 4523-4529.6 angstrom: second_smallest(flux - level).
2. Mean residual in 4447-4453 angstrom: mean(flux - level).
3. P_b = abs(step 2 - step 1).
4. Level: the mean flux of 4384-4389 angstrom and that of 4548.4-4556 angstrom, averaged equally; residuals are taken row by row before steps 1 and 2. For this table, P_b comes 1.5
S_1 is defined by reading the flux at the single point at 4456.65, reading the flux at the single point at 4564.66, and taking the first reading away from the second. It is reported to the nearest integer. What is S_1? 11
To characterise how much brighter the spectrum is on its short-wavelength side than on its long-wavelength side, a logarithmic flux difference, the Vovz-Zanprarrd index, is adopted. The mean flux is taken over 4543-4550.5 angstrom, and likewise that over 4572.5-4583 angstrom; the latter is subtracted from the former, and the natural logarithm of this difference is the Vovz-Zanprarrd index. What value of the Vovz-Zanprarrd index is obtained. 0.4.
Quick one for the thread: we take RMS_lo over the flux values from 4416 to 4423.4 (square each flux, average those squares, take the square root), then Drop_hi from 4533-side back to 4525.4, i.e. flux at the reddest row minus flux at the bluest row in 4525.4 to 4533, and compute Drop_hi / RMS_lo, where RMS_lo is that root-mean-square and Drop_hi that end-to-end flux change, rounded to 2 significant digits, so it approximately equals -0.11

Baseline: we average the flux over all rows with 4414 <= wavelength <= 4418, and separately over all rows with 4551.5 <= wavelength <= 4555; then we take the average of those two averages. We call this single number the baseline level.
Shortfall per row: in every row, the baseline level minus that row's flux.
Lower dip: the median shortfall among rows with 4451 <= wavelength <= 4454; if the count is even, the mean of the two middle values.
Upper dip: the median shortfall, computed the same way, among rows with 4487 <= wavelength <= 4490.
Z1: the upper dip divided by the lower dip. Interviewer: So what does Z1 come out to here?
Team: 1.2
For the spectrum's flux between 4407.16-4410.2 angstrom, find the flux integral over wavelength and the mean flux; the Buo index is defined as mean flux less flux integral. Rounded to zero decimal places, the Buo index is -145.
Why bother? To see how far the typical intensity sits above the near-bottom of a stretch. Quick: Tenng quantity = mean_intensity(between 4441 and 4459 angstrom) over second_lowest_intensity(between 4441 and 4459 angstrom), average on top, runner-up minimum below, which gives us 1.146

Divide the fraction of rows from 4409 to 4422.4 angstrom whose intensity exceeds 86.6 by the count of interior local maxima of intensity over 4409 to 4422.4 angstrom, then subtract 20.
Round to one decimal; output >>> -19.9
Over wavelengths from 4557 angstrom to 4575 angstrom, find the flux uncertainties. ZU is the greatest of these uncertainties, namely 3.20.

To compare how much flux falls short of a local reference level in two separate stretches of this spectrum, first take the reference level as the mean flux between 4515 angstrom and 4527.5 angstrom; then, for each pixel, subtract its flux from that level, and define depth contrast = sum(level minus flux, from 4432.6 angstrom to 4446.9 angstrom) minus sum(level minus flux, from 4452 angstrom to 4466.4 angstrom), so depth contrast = -28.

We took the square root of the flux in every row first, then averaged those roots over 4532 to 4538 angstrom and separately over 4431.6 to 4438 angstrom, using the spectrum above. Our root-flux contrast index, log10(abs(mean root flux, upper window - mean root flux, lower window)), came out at -1.5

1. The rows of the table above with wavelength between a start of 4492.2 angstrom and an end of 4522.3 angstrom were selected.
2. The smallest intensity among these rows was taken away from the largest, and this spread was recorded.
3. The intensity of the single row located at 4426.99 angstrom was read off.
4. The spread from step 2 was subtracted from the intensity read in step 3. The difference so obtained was 67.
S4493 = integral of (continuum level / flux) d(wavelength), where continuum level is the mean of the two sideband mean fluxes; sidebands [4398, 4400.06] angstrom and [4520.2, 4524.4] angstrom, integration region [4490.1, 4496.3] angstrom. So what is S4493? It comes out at 6.43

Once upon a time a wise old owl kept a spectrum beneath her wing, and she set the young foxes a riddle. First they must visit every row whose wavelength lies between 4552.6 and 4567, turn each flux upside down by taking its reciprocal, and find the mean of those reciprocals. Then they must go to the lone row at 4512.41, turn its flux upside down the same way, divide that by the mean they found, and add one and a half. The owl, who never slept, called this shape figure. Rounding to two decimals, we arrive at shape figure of 2.43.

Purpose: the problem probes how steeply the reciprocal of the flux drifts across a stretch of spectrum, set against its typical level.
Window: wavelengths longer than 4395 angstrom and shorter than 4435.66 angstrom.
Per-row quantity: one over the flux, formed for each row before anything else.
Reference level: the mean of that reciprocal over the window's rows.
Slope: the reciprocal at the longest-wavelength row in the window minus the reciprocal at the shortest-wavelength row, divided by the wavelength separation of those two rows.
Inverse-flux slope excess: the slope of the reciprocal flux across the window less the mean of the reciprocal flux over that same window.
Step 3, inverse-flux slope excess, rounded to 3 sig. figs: -0.0122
